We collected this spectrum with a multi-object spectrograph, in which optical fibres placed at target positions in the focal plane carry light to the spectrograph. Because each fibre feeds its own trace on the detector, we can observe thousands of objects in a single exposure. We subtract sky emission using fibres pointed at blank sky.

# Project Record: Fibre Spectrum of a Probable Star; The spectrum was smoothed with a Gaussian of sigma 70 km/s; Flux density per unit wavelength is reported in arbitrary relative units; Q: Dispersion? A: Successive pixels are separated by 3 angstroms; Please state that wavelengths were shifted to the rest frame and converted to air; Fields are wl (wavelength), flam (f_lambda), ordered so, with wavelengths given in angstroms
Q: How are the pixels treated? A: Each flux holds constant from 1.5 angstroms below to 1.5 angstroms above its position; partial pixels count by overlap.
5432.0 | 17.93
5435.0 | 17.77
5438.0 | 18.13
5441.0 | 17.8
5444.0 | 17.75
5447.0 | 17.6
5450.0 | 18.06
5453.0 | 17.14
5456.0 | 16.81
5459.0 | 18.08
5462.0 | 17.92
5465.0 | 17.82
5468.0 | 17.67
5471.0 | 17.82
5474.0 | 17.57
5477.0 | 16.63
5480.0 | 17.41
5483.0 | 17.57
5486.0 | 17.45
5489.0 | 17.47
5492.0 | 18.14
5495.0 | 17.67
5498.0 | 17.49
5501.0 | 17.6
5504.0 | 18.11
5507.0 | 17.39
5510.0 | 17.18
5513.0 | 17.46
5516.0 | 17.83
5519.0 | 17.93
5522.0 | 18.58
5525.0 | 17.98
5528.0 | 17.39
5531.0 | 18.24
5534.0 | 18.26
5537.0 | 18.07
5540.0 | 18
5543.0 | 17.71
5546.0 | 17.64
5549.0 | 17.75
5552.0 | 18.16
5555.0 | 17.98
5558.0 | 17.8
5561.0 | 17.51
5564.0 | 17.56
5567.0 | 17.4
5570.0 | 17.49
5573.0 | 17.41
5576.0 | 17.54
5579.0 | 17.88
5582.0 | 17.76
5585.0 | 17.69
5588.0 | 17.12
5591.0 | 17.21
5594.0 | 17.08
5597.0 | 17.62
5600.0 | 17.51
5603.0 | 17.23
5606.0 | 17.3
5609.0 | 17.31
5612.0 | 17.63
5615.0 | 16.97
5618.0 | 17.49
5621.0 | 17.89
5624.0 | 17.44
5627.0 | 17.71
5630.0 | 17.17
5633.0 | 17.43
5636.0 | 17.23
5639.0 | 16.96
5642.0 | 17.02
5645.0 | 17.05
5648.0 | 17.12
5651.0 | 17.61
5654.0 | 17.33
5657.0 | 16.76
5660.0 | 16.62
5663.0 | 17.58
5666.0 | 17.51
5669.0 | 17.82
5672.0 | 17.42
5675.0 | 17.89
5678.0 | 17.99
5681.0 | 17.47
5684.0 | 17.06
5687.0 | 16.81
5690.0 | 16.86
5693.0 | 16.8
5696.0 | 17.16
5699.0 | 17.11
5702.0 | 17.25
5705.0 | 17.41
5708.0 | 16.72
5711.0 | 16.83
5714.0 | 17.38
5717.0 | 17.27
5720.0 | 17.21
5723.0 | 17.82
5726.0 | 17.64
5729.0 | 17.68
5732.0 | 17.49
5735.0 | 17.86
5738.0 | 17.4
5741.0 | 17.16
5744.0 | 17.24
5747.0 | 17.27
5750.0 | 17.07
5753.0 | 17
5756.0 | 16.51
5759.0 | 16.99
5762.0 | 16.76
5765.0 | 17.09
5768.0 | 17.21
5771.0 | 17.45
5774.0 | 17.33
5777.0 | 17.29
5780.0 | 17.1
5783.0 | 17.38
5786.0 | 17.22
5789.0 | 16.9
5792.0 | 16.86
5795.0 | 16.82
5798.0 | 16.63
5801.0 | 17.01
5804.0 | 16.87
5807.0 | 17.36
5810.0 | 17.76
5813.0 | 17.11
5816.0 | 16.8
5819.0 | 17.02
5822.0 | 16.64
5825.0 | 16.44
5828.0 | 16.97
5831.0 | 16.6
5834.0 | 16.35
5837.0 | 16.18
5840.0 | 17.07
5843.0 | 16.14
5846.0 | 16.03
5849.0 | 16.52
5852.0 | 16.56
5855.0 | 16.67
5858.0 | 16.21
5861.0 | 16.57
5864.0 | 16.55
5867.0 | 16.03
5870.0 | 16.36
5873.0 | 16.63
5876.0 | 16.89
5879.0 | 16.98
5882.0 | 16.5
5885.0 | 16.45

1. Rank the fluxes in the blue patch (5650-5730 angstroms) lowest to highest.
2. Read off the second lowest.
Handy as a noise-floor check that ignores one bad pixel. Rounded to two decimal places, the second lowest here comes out 16.72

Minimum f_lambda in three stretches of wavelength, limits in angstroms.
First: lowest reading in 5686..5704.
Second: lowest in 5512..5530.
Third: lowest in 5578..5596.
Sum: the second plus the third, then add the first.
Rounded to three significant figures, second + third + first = 51.3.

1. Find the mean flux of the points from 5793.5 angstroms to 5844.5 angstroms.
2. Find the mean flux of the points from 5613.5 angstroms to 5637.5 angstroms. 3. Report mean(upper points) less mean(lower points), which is -0.61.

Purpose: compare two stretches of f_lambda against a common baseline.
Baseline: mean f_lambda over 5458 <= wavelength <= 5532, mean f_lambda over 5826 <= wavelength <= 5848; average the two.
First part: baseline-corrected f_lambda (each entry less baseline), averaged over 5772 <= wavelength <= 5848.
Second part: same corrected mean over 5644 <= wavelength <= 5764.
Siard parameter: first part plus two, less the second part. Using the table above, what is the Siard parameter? 1.63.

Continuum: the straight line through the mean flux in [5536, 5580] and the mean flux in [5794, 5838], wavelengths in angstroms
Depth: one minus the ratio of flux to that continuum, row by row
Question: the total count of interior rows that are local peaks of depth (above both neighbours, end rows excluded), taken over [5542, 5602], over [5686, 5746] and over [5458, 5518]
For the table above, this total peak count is 18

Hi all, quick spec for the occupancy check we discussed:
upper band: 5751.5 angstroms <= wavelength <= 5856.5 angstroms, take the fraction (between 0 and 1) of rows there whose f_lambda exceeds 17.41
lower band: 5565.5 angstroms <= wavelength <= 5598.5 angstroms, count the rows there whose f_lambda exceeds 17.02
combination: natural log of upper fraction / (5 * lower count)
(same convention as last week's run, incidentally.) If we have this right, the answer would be -6.9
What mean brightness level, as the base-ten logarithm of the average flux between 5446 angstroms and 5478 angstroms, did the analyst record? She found 1.24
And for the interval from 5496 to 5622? 1.25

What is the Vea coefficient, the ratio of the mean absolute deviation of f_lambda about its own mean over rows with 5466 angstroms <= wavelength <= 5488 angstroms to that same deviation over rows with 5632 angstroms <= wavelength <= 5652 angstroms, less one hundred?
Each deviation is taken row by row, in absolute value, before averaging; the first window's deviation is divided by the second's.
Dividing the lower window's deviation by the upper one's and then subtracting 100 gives -98.7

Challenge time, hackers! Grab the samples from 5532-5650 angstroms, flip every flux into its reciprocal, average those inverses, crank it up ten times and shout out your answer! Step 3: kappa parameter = 0.571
